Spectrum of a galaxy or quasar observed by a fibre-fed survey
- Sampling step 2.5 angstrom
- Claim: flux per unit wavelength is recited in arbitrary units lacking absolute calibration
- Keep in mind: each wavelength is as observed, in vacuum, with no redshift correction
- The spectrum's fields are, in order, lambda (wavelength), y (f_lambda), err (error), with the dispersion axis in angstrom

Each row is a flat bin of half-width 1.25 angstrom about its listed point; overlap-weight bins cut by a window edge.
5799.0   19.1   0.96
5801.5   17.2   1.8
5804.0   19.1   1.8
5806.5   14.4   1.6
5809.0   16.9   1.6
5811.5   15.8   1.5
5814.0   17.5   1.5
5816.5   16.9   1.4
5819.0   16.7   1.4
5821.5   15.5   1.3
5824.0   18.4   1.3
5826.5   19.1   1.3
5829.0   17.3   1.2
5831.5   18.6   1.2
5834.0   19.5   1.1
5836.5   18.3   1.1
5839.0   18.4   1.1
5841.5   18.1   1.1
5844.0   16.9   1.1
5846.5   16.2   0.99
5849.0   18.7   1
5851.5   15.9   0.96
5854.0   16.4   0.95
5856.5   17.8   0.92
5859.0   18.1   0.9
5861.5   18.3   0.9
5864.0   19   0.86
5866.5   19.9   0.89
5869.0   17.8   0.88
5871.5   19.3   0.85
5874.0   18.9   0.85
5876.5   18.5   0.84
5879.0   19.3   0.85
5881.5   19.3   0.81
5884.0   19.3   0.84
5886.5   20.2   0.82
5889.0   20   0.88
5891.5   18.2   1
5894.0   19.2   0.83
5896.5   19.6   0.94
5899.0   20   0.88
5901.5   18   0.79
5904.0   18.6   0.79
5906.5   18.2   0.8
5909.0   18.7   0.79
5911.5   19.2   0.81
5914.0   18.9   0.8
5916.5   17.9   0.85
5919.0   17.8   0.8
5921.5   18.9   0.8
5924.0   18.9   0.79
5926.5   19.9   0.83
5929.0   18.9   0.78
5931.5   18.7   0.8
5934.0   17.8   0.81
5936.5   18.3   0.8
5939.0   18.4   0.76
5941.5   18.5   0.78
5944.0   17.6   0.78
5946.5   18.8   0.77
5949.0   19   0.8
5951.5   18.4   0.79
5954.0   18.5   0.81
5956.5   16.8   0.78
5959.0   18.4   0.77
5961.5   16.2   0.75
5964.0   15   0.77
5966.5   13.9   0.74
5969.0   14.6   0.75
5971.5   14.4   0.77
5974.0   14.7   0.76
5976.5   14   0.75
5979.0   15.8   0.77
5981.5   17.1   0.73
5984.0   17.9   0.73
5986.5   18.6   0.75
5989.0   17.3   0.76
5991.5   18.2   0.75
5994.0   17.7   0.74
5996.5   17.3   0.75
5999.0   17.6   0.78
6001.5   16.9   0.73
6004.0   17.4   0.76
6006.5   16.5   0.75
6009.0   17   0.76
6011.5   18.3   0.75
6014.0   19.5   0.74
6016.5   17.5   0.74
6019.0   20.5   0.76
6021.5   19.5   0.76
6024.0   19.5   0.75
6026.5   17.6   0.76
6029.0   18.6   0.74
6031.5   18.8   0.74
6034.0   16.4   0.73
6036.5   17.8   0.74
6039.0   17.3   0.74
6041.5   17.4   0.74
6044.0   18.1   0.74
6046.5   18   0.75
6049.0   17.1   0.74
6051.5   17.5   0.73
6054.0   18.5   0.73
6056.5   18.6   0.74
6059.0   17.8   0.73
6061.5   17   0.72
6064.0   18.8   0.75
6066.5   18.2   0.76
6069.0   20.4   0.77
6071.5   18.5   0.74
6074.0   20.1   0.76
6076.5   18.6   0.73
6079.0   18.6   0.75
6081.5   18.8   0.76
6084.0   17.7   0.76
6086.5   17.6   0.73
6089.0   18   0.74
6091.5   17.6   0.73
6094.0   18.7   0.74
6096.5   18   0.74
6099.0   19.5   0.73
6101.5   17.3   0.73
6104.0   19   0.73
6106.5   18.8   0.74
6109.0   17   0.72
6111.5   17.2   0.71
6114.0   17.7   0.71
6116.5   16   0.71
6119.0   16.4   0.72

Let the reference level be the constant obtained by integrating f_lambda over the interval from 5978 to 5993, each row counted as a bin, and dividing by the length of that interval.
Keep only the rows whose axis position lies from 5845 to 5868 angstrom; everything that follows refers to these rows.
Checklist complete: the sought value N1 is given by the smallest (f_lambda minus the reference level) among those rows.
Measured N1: -1.6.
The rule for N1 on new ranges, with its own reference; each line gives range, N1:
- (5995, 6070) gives -1.1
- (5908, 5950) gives 0.1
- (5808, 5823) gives -2.0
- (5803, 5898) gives -3.1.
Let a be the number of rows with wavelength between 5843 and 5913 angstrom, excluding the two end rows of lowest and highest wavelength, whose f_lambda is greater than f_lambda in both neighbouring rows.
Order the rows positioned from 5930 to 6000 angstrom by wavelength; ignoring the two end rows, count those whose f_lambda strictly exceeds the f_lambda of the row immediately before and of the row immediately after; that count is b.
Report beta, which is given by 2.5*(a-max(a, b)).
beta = -5.0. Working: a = 6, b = 8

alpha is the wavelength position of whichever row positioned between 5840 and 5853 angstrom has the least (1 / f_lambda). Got 5849.0 angstrom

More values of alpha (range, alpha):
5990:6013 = 6011.5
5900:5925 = 5911.5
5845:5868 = 5866.5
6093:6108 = 6099.0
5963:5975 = 5964.0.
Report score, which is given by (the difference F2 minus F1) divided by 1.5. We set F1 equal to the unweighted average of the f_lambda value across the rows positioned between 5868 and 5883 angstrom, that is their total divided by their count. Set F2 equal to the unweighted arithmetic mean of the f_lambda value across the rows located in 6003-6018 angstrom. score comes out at -0.8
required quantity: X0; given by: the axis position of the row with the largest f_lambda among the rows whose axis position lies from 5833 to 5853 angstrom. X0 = 5834.0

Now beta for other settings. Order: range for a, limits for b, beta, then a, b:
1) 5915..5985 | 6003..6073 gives -2.5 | 7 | 8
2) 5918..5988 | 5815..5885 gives 0.0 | 7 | 6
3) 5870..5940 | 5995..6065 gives -7.5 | 5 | 8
